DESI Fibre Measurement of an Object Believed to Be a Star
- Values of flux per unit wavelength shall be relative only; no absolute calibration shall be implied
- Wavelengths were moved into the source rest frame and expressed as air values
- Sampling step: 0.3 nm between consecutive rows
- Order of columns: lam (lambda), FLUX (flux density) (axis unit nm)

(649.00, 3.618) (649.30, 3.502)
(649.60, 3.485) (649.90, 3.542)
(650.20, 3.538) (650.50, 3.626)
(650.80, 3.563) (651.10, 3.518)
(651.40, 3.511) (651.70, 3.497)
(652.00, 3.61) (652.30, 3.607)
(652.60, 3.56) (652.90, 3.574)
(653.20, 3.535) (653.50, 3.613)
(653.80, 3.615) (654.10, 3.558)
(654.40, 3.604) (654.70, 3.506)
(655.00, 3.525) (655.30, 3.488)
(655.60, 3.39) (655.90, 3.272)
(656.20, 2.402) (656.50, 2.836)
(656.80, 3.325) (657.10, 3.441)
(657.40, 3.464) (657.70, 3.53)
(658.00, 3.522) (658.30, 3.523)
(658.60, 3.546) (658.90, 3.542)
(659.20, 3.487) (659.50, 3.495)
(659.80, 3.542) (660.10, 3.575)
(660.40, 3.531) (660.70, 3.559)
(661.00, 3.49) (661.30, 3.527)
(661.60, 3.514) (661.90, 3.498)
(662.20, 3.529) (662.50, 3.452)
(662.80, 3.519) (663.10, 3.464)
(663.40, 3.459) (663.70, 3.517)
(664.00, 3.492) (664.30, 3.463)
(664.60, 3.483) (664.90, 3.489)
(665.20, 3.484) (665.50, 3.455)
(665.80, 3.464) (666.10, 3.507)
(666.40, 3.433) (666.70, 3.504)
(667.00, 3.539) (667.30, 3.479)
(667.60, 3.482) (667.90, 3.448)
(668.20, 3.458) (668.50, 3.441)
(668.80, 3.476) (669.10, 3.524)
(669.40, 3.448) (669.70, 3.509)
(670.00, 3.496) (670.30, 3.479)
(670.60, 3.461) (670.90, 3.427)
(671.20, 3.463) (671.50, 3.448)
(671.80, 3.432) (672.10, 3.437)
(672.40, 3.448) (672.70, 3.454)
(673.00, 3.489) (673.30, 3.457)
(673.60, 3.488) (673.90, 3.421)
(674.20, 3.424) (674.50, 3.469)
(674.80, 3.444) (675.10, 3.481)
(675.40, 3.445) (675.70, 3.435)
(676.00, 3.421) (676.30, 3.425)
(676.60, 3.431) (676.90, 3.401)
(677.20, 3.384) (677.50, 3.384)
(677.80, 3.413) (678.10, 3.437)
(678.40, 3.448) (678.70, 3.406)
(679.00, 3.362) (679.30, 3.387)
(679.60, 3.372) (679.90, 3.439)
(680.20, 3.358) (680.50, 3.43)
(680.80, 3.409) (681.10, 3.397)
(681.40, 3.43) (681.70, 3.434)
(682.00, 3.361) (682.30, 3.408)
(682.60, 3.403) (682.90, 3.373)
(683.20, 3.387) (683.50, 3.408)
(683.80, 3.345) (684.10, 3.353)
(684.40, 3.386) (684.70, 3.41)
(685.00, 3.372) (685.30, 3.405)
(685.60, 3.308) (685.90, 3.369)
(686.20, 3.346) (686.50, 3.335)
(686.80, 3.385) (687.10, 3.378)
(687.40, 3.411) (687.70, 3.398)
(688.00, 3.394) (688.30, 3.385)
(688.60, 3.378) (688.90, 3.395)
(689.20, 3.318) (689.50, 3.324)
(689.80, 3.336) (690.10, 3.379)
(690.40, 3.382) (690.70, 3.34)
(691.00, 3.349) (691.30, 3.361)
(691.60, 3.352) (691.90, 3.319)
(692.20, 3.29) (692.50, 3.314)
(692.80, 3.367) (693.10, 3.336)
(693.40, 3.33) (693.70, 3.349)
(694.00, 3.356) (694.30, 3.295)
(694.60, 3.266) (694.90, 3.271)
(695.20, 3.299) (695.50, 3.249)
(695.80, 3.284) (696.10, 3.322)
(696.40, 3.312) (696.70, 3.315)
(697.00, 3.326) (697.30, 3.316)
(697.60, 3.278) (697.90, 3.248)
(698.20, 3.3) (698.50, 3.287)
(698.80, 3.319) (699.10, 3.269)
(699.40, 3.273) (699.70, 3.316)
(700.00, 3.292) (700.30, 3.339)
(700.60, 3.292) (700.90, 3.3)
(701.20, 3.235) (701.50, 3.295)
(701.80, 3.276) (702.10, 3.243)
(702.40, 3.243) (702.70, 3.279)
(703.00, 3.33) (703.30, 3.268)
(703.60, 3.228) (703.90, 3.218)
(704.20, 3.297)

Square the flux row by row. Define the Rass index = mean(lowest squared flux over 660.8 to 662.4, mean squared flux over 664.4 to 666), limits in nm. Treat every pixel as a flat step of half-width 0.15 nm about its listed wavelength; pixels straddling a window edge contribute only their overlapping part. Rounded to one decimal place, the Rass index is 12.1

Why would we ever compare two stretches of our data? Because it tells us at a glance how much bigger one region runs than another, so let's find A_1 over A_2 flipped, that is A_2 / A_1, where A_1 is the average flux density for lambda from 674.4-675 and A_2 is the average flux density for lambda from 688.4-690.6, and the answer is 0.972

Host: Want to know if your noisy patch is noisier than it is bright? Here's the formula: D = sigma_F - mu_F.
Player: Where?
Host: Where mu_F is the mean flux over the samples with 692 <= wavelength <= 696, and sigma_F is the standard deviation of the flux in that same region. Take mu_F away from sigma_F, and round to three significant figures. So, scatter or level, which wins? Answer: -3.27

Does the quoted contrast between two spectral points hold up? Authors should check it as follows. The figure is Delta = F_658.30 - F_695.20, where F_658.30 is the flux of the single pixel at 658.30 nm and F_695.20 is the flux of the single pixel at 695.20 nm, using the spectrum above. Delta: 0.22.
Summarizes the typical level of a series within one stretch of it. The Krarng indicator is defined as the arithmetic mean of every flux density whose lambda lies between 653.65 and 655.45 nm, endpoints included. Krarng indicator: 3.55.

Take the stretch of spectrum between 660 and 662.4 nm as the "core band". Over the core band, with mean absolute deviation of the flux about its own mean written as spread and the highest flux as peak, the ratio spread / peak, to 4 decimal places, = 0.0058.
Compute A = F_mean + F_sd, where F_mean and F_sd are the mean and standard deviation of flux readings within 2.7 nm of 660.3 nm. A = 3.55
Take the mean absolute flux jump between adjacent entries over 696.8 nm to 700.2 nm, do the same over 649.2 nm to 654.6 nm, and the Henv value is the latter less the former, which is 0.0112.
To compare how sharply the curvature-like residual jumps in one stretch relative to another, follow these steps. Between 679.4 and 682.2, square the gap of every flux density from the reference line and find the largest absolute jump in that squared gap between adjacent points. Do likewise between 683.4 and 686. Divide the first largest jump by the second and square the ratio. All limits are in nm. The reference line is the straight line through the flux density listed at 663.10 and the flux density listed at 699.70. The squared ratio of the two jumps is 0.14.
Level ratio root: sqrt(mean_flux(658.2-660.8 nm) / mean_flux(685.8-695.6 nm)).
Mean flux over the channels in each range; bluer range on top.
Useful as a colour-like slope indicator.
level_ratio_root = 1.03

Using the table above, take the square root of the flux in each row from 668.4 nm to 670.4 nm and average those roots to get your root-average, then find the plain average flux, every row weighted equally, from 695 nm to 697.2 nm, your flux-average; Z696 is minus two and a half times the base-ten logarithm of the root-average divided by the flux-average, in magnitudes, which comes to 0.62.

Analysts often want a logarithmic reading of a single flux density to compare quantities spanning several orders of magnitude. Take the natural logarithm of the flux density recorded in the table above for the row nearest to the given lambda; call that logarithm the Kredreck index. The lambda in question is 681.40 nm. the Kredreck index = 1.23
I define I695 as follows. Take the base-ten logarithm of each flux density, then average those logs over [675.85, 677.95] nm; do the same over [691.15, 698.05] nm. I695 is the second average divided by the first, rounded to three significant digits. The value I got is 0.976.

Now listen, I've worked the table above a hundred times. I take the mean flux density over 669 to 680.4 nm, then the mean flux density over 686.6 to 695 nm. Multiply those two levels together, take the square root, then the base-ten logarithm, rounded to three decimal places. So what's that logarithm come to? 0.531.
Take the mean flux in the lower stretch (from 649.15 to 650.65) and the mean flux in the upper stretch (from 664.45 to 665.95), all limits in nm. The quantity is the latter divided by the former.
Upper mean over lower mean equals 0.982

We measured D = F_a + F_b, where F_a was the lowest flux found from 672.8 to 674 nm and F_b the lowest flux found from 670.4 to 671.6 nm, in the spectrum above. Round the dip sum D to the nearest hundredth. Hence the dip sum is 6.85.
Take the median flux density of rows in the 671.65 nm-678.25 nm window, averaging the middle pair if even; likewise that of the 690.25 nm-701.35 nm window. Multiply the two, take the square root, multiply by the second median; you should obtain 11.2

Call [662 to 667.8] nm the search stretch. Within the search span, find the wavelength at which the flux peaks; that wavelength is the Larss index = 667.00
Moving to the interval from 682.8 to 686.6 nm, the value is 684.70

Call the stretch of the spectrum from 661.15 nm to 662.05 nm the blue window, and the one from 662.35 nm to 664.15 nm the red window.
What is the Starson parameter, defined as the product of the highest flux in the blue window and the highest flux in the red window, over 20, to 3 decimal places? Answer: 0.621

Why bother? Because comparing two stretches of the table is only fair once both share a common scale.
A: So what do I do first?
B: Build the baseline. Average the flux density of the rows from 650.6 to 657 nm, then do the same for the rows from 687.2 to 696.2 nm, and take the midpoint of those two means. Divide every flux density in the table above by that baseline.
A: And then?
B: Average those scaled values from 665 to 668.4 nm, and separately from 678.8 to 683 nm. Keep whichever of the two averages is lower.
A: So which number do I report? 1.003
